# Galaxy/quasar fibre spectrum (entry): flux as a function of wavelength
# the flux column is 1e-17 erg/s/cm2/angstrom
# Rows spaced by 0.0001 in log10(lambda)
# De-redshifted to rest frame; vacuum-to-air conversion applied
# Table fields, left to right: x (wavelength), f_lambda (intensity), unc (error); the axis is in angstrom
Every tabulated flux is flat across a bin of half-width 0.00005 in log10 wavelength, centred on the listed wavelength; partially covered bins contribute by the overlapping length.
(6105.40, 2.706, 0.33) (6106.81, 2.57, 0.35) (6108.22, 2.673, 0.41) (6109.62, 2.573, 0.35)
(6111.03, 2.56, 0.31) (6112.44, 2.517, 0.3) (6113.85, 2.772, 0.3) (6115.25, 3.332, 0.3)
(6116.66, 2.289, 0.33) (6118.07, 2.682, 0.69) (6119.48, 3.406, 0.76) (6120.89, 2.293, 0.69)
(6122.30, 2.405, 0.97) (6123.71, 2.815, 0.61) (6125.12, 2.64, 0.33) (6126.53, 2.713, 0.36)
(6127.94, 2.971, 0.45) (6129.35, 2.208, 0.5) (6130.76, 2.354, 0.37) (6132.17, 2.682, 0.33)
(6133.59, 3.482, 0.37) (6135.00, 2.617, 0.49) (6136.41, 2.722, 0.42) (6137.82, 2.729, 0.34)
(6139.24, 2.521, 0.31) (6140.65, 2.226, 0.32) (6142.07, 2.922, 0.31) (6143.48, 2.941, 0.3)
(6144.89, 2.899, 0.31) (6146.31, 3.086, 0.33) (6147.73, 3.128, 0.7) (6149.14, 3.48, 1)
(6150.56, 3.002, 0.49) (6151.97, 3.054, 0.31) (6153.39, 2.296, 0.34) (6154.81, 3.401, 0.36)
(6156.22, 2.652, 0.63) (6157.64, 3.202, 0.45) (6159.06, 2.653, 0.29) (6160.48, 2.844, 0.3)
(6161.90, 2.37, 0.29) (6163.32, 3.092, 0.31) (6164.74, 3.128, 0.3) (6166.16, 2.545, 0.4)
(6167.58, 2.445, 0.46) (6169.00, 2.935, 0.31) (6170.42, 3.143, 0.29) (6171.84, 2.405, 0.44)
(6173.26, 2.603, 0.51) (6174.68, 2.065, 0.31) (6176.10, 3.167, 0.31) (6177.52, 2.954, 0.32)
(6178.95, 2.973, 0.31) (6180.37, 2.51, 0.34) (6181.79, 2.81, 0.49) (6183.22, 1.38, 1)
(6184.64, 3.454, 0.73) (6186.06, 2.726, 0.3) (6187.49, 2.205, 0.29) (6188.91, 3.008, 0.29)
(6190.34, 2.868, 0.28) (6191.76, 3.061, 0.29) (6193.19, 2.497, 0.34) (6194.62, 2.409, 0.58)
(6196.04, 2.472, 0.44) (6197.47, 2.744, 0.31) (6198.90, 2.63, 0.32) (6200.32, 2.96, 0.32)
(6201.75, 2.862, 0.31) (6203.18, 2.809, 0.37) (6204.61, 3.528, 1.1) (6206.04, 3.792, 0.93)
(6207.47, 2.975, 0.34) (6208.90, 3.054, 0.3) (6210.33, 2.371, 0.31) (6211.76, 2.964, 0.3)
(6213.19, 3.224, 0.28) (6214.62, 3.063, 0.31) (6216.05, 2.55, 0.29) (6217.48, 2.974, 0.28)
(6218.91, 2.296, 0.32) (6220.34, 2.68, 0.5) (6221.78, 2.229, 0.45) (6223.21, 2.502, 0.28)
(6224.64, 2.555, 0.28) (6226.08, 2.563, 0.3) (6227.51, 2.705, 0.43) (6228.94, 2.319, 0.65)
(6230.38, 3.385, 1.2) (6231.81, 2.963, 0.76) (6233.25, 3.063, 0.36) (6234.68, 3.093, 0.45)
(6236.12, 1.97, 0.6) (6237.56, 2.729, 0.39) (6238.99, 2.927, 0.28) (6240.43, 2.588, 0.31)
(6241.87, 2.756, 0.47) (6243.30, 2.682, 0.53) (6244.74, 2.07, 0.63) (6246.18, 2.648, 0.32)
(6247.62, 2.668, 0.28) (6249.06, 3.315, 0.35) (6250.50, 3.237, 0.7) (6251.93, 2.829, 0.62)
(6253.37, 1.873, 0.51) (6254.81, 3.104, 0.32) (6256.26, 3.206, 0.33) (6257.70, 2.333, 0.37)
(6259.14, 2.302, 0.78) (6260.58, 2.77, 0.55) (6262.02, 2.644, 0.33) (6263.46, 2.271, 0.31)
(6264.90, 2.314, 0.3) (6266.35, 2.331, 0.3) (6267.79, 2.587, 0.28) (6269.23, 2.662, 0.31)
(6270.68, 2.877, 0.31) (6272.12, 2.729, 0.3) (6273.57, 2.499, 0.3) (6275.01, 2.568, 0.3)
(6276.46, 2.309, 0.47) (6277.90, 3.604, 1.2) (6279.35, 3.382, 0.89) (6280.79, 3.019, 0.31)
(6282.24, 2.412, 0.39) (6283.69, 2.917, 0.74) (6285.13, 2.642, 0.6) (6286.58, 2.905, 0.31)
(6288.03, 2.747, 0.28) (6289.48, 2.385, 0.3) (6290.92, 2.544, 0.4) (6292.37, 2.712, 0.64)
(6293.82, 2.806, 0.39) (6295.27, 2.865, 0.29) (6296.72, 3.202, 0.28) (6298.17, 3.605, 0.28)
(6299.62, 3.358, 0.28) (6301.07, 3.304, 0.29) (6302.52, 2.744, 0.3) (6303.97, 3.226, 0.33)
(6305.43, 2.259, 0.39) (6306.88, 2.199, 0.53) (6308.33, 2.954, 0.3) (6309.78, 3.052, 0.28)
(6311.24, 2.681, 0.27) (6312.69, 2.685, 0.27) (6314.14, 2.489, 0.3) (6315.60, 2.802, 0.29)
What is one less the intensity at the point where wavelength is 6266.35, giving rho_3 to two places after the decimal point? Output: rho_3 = -1.33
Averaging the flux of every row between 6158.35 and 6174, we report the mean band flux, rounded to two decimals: 2.74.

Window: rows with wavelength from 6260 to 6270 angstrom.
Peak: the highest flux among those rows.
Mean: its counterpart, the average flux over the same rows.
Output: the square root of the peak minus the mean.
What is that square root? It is 0.51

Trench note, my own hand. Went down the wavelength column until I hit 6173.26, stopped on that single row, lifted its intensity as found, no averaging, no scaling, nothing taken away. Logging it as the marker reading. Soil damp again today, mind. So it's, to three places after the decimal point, 2.603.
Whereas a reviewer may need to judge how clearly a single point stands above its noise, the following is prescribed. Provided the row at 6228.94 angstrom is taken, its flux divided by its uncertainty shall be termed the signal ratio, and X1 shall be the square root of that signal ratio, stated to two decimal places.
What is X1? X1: 1.89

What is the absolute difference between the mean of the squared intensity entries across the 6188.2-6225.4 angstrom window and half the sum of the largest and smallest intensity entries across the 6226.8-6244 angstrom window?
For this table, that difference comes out 5.35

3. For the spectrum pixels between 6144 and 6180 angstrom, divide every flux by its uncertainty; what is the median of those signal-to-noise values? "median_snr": 9.1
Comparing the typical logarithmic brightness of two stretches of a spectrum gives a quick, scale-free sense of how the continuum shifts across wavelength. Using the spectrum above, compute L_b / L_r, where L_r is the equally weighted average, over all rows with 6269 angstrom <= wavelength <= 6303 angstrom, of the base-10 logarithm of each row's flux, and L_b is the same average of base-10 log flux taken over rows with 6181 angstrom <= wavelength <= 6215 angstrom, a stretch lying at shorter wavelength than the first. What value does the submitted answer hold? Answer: 0.98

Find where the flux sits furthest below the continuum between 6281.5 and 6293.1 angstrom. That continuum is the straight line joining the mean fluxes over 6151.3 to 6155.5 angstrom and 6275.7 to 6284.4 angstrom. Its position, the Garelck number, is 6289.48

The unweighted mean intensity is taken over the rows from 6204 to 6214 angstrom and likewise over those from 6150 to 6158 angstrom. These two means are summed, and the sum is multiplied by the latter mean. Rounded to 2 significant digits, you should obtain 18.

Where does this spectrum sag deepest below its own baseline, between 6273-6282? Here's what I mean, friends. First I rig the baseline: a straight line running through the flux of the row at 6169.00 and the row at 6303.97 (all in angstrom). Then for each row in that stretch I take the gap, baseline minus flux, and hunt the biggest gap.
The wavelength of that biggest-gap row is 6276.46 angstrom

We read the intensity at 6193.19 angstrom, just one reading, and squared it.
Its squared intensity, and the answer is 6.2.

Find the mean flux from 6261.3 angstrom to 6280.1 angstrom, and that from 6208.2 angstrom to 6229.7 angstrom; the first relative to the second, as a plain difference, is 0.01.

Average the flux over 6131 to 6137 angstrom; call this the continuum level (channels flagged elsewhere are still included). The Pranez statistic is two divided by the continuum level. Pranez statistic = 0.70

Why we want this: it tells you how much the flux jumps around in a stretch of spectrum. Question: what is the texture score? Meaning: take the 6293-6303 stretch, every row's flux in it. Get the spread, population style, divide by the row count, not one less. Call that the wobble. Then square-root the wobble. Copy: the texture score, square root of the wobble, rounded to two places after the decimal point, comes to 0.55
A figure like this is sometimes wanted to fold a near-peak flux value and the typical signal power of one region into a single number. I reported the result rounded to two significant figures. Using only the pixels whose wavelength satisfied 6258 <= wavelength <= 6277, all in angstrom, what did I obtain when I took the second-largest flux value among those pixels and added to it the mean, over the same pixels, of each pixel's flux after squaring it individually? 9.2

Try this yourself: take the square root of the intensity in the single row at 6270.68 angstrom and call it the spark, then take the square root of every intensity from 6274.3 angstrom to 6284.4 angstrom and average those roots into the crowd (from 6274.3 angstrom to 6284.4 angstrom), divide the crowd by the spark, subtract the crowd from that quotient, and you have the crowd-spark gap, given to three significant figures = -0.695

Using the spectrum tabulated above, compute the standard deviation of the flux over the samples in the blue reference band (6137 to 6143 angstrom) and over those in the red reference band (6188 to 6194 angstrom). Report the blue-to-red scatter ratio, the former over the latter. 1.2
